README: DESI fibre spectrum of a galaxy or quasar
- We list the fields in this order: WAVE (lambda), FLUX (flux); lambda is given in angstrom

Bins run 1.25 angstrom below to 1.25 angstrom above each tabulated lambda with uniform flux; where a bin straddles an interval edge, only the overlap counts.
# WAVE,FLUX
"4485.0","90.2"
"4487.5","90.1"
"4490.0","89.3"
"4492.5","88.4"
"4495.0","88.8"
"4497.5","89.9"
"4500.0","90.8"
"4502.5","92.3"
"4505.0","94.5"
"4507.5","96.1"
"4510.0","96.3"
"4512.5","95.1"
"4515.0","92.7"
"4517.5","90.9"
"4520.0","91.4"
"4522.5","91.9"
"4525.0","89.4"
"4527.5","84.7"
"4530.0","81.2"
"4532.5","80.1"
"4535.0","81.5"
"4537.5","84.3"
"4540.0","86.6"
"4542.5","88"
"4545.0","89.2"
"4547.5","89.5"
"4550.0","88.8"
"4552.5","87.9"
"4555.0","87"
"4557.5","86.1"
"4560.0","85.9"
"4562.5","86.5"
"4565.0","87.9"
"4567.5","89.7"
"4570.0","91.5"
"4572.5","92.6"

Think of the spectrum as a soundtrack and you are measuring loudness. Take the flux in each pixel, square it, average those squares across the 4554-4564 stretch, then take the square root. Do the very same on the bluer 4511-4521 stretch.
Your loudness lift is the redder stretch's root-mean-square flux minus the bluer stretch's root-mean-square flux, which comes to -6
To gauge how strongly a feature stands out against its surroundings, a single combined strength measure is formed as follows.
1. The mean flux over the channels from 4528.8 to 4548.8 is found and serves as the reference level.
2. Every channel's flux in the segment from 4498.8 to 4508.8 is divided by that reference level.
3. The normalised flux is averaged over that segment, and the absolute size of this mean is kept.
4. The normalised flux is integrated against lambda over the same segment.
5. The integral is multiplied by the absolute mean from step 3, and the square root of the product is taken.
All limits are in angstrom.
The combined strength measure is 3.47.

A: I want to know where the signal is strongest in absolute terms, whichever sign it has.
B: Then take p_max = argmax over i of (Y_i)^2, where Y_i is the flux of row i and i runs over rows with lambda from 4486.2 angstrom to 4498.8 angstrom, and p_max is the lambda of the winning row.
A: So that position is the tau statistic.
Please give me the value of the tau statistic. 4487.5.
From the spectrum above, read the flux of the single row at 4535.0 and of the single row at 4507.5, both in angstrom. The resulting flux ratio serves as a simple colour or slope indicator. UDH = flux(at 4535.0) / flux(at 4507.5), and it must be 0.85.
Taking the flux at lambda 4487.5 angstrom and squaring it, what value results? 8118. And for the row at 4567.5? 8046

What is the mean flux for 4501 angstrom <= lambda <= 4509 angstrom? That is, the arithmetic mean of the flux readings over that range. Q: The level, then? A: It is 94.3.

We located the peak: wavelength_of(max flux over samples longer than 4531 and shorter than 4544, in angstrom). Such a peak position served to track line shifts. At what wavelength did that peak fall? 4542.5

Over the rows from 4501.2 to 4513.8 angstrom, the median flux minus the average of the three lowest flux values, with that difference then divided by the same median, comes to 0.012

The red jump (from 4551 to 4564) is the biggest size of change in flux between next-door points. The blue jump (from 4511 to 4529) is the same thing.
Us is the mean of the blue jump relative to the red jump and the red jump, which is 3.06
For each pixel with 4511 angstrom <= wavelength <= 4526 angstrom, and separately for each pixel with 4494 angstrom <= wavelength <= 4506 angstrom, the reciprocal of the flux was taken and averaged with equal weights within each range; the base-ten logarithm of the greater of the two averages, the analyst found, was -1.96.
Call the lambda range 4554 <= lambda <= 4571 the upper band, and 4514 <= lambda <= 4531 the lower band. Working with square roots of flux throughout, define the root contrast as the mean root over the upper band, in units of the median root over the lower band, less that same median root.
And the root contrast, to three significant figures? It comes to -8.55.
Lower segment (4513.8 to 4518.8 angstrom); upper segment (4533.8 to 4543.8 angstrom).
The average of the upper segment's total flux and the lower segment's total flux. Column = 262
